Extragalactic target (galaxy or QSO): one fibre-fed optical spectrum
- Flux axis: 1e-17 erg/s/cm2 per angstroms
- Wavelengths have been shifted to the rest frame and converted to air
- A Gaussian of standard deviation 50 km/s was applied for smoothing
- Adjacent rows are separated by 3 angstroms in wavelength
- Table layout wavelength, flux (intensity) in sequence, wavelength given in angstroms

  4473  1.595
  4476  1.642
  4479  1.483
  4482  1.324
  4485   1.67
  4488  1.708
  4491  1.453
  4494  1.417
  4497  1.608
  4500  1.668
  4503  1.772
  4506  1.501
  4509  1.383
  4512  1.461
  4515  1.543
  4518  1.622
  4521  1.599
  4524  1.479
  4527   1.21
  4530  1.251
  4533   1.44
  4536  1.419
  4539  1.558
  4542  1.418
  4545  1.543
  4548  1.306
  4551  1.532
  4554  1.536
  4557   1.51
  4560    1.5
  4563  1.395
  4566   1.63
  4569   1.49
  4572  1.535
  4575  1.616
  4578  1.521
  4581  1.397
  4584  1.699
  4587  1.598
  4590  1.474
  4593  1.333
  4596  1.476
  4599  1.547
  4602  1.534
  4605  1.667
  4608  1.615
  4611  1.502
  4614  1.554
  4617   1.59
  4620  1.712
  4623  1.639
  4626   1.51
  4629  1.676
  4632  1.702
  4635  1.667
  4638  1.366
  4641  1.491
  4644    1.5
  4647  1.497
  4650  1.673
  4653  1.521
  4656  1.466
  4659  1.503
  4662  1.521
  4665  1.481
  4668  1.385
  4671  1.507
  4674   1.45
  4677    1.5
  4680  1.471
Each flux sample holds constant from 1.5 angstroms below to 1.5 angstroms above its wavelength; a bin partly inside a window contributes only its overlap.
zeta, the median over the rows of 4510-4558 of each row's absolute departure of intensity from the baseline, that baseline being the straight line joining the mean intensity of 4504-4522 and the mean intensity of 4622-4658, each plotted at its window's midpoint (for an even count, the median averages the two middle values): 0.068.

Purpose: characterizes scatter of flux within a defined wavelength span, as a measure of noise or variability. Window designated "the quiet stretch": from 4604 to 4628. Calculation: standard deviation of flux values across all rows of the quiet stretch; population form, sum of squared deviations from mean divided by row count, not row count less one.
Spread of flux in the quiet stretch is 0.07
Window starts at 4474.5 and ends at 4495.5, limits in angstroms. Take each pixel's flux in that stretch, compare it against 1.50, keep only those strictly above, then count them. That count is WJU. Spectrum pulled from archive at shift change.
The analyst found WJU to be 3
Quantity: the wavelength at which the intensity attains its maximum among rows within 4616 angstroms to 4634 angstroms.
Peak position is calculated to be 4620 angstroms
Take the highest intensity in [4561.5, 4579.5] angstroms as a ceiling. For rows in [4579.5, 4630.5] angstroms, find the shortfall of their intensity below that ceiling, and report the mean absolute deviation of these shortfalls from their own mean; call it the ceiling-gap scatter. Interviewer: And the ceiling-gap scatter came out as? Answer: 0.084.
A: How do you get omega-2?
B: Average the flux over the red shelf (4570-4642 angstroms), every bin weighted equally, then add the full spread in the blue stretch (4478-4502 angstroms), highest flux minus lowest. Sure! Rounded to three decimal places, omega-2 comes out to 1.943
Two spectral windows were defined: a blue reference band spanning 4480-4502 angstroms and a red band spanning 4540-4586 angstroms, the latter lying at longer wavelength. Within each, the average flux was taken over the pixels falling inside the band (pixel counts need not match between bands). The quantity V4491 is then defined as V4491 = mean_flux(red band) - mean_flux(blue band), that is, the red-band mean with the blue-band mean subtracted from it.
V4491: -0.04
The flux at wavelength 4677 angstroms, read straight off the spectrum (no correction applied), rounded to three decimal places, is 1.500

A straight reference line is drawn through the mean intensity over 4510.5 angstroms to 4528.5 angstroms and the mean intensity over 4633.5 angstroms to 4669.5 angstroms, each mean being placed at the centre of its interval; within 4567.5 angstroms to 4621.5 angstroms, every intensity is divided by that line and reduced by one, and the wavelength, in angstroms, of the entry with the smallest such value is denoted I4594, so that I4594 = 4593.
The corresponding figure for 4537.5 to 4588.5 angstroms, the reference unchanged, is 4548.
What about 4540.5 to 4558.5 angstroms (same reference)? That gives 4548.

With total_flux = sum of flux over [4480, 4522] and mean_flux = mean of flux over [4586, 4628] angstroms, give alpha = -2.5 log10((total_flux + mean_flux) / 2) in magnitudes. -2.67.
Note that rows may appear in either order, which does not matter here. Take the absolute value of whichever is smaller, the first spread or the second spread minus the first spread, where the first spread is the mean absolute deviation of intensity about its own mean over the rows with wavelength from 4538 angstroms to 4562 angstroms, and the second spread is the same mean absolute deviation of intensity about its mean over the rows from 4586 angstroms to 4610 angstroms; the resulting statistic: 0.014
